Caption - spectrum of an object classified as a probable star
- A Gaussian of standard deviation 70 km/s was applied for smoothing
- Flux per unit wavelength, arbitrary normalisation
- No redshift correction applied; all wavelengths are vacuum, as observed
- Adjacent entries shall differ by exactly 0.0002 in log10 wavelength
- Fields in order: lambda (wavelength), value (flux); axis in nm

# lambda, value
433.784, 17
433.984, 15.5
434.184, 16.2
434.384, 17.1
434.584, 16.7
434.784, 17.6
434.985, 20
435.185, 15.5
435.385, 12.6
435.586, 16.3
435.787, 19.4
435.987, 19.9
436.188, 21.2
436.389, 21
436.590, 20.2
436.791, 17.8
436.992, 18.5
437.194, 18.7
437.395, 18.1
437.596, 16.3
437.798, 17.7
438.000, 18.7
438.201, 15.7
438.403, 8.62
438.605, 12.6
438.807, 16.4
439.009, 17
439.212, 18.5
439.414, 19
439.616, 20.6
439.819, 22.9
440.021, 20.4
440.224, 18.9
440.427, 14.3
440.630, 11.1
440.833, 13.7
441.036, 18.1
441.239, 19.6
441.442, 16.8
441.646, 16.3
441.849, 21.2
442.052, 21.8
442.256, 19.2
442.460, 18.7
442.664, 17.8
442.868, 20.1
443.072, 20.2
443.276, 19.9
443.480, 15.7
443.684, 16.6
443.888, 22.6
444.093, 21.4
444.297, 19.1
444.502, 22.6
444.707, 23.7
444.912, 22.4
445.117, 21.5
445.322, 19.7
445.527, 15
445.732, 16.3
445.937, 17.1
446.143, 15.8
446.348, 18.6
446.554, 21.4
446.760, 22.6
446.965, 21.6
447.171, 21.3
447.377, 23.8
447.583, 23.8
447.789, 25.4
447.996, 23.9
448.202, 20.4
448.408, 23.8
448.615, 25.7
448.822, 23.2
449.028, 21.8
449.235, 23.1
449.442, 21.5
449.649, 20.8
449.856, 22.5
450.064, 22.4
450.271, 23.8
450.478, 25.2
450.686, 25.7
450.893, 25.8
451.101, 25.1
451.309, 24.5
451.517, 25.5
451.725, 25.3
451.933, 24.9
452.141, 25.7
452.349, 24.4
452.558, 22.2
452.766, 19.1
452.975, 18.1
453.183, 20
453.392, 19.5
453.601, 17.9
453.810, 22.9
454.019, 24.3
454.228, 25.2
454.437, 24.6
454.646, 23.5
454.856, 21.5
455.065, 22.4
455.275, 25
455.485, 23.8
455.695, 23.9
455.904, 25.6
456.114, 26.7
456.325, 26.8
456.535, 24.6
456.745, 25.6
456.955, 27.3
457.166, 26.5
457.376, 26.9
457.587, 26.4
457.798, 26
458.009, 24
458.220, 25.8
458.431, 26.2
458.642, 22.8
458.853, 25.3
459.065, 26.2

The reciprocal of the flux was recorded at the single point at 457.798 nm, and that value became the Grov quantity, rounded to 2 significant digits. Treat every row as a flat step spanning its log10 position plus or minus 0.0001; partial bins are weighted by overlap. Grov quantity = 0.038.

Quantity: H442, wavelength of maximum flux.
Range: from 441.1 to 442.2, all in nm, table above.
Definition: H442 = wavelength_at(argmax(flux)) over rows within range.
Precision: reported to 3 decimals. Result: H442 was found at 442.052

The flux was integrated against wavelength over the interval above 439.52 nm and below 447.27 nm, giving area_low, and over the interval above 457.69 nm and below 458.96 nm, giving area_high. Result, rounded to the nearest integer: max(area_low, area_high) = 148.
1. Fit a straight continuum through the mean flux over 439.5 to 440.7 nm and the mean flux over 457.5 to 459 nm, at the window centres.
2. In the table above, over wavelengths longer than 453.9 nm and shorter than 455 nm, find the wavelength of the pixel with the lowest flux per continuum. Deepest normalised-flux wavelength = 454.856 nm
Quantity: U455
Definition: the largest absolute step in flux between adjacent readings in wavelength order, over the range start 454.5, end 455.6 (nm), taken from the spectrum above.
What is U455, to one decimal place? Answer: 2.6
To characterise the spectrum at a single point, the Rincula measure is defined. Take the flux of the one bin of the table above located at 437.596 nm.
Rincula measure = 16.3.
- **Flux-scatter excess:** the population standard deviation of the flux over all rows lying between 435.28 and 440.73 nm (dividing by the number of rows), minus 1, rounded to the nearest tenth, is 2.2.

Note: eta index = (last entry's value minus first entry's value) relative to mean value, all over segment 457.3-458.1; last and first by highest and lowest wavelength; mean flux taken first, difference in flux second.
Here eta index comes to -0.11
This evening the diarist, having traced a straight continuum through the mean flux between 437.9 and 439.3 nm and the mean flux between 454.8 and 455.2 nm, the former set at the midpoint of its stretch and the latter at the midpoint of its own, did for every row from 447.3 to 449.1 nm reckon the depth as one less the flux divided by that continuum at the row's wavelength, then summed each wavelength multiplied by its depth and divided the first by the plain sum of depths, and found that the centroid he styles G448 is 448.12 nm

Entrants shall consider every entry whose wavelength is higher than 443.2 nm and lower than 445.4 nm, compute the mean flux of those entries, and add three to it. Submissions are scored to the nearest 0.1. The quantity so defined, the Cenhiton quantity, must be 23.5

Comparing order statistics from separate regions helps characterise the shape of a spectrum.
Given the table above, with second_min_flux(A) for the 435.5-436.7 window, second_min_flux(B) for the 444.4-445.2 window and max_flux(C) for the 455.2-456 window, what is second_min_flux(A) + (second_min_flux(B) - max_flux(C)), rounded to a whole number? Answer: 16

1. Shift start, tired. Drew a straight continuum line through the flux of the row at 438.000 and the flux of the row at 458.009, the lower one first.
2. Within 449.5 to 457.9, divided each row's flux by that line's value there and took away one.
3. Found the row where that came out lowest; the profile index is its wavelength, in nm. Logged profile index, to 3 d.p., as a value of 453.601 nm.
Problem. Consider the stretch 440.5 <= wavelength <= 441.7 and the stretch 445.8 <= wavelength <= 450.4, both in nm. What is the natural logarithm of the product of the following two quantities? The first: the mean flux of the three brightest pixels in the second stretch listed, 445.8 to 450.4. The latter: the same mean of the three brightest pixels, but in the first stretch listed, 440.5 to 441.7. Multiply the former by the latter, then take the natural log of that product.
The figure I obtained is 6.12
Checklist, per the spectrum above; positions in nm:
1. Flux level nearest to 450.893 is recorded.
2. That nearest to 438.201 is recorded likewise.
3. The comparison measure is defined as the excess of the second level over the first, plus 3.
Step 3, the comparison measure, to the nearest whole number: -7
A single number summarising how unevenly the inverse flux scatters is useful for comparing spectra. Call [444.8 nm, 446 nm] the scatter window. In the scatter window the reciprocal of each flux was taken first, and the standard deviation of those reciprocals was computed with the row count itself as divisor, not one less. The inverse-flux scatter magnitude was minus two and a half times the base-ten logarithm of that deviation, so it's 5.24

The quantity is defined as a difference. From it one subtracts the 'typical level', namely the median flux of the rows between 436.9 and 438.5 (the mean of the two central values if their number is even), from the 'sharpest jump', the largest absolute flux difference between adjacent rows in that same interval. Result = -11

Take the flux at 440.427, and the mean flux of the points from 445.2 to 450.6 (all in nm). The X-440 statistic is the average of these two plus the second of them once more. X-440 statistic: 39.5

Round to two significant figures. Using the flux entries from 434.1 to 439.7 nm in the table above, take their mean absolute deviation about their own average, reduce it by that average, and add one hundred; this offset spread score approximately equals 85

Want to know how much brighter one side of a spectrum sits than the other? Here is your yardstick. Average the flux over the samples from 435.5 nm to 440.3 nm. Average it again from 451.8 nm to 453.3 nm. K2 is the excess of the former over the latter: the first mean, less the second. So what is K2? -4.0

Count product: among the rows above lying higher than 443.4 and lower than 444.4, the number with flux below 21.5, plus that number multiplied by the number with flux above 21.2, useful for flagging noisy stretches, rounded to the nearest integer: 12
